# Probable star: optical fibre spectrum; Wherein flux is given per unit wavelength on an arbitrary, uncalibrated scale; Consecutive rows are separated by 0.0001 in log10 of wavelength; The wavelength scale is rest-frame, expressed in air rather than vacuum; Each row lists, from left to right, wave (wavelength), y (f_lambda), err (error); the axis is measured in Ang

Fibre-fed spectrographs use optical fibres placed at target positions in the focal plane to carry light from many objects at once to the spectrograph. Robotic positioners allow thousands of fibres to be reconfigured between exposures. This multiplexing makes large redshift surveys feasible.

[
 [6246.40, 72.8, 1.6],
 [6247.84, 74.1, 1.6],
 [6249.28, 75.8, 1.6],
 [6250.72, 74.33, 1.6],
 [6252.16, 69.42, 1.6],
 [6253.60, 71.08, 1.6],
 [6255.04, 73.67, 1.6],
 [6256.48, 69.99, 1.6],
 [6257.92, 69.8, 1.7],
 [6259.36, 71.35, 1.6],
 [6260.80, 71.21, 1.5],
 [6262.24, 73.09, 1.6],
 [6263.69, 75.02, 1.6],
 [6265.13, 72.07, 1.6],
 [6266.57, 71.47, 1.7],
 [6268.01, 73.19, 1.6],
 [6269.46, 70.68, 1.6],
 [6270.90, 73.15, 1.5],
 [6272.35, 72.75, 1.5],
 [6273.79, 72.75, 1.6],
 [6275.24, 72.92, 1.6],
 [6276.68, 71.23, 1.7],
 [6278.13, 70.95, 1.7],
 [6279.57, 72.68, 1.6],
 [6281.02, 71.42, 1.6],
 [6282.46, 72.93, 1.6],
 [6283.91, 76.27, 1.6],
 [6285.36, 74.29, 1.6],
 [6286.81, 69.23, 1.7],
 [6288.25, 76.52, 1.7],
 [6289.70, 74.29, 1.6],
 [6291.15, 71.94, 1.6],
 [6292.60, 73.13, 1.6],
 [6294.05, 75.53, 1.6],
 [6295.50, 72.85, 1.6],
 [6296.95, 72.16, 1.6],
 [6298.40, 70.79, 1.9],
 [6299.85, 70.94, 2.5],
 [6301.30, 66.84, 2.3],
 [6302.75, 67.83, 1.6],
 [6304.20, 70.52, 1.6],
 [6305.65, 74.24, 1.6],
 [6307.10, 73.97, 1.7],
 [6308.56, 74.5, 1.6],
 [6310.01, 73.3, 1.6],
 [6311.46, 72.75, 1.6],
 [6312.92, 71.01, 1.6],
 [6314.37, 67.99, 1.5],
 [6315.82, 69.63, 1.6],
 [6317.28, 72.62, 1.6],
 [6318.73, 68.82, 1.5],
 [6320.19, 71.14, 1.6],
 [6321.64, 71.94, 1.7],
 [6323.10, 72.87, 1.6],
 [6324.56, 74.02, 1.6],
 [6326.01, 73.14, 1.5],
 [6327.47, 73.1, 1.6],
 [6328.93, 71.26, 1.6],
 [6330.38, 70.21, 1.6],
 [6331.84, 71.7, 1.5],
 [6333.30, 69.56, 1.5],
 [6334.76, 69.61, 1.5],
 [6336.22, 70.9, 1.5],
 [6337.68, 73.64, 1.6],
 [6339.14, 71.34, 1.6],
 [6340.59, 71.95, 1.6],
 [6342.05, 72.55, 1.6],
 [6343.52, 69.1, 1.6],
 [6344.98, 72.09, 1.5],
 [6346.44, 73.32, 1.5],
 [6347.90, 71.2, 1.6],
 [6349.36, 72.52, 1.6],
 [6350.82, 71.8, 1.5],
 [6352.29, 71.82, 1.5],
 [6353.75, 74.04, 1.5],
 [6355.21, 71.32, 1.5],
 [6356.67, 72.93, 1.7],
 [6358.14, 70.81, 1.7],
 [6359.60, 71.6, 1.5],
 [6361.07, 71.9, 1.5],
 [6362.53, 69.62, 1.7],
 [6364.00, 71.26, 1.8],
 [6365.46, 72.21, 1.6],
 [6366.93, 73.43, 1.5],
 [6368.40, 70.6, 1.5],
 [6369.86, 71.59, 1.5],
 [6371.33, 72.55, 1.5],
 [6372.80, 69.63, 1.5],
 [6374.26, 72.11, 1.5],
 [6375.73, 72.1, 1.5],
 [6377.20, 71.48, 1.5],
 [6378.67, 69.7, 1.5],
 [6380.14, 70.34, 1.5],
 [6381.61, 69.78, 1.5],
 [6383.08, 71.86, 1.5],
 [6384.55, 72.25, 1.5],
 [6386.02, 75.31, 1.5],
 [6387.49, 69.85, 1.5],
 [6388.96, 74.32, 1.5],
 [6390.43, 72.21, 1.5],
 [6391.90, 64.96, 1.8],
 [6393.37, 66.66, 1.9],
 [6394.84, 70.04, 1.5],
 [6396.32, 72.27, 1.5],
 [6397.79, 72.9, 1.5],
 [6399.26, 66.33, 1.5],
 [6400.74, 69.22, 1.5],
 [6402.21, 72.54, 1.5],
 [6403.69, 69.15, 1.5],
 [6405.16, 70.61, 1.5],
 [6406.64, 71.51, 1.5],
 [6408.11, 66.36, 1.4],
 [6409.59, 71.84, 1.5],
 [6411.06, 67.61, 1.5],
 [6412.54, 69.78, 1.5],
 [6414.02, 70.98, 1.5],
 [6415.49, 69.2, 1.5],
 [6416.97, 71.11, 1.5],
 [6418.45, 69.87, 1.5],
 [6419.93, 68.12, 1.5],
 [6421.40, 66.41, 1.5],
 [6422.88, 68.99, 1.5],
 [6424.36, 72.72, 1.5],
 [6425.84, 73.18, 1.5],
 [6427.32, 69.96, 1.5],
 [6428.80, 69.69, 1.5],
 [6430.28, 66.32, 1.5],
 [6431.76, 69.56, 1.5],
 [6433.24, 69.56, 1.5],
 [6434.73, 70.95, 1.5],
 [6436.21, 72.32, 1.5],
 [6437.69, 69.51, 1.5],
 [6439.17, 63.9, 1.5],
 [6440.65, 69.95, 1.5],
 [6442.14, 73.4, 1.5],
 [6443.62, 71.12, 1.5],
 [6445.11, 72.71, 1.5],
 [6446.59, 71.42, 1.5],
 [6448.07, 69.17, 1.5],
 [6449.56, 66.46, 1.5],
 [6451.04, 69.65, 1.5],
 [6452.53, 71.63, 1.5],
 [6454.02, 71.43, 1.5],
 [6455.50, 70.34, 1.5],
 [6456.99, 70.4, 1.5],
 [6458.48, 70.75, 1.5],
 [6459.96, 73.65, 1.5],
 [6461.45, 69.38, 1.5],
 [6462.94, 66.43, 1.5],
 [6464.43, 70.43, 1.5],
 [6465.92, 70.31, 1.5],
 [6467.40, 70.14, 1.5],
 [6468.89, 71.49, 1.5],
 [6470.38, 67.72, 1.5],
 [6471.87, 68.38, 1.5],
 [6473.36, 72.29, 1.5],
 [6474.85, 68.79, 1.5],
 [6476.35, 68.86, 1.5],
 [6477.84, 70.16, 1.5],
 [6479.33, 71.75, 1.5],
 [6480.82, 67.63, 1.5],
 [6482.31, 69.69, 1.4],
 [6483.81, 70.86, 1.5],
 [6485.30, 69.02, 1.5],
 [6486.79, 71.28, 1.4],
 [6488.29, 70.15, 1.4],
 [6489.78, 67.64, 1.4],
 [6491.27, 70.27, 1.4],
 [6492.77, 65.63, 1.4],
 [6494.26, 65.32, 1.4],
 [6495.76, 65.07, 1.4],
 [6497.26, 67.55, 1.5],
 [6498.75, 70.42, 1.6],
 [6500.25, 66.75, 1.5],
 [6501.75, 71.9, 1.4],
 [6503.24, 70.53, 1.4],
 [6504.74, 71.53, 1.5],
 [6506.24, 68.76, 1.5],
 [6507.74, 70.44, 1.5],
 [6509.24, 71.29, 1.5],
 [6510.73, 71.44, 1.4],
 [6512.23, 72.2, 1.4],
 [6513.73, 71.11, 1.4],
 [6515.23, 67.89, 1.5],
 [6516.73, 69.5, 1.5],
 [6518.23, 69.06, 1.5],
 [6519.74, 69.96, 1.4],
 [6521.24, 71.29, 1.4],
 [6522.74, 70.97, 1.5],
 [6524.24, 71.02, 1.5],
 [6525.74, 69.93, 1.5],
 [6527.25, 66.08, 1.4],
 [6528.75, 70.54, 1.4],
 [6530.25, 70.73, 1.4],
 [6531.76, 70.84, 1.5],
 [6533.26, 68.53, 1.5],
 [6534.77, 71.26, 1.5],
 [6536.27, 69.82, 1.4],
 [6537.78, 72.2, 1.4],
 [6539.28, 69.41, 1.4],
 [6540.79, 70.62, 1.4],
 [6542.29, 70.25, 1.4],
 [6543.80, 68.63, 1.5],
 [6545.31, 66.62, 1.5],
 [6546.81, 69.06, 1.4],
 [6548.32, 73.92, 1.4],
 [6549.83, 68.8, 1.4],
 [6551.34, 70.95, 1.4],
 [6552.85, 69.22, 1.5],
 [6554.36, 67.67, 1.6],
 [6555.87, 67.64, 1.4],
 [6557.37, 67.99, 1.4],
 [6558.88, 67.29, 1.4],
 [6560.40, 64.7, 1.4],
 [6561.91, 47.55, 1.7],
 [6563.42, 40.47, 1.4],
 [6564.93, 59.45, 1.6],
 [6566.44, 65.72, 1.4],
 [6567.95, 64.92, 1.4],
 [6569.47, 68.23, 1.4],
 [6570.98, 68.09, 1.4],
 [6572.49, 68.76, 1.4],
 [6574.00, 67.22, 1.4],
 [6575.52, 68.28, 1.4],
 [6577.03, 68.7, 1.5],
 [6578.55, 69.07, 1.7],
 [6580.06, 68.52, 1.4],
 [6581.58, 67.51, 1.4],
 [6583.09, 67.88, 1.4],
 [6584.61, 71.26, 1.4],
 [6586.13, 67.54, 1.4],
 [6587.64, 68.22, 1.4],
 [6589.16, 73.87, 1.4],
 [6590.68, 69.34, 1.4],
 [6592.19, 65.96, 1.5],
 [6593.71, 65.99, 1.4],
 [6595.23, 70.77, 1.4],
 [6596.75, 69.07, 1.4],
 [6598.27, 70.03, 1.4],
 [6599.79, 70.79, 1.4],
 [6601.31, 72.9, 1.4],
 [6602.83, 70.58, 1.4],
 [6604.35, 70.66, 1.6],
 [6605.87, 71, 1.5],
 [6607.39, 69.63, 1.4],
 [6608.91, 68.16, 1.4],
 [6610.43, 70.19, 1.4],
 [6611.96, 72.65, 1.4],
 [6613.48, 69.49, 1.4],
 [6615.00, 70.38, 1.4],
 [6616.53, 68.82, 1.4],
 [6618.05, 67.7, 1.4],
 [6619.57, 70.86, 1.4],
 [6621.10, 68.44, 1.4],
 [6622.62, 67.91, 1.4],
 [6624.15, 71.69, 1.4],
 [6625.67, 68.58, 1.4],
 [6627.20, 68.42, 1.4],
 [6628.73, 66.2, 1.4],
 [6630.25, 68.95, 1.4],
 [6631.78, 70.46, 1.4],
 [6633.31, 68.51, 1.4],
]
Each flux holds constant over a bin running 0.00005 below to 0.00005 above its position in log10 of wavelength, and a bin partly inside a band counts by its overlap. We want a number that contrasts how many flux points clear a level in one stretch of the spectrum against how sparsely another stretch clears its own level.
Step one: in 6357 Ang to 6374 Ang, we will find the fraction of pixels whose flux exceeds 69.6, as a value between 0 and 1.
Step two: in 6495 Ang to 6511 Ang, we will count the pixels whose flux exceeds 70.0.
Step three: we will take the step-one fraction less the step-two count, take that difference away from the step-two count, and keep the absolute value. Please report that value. 13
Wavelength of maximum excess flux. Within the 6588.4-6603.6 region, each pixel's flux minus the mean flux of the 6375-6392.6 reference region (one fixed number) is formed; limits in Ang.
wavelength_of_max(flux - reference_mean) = 6589.16 Ang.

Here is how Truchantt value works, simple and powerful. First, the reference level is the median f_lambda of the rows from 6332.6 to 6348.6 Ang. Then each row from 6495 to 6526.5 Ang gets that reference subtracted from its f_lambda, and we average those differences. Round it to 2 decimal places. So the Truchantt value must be -1.41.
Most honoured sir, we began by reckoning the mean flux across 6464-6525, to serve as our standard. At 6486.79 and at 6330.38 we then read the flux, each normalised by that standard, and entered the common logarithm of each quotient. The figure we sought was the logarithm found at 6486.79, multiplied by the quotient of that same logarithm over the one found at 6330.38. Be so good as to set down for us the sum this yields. 0.029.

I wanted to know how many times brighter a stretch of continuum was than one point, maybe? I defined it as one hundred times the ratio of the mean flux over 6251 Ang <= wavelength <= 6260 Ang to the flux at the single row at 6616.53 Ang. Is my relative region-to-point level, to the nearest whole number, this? 103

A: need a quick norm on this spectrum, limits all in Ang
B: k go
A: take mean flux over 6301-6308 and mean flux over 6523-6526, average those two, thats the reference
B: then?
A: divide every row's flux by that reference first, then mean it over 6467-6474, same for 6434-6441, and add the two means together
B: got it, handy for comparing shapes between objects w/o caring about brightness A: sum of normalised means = 1.97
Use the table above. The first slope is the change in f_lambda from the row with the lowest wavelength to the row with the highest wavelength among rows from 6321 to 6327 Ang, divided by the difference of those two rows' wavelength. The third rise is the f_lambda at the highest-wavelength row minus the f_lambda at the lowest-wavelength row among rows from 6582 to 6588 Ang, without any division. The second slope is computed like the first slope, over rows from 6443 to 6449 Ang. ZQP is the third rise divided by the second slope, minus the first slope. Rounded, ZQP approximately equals -1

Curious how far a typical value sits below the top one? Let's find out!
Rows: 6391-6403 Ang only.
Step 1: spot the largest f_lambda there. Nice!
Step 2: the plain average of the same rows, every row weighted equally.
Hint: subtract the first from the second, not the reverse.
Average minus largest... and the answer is -3.5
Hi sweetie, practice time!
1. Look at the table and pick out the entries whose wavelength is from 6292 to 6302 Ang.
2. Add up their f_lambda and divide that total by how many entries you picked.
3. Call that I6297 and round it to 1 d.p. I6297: 71.7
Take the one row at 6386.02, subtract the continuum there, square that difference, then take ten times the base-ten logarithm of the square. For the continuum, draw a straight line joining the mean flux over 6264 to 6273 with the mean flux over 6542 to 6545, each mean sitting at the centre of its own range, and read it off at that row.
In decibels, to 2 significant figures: 13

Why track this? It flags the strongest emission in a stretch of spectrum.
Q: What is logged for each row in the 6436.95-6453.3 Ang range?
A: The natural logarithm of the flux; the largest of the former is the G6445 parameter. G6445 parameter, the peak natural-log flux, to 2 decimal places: 4.30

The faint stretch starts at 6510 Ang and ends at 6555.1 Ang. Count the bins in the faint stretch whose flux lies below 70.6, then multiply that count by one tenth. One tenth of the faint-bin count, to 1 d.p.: 1.7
